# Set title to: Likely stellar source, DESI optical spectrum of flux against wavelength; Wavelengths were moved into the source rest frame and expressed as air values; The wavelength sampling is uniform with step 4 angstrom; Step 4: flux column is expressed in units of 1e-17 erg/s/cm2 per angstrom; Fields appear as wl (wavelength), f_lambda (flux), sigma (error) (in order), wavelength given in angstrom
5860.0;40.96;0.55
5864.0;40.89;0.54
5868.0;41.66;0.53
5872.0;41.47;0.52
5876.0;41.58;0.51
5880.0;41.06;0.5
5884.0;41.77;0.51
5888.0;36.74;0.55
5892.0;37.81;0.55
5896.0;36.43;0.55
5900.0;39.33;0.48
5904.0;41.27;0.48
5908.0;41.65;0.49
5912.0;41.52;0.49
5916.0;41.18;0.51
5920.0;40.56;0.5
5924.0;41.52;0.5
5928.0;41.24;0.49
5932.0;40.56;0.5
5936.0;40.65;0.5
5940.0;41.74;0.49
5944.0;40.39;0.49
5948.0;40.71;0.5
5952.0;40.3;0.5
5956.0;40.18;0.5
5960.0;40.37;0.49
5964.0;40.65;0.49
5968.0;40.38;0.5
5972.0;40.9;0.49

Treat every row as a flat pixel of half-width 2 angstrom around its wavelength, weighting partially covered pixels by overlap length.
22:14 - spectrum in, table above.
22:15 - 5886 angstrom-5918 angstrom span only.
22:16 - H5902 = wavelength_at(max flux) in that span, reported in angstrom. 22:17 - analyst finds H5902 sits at 5908.0 angstrom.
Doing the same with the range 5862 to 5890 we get 5884.0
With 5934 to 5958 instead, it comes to 5940.0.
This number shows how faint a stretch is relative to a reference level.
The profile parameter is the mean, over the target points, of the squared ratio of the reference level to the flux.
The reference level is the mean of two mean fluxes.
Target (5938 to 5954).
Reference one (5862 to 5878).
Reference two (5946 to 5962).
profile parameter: 1.01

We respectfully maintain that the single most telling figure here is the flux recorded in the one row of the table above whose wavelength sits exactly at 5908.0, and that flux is 41.65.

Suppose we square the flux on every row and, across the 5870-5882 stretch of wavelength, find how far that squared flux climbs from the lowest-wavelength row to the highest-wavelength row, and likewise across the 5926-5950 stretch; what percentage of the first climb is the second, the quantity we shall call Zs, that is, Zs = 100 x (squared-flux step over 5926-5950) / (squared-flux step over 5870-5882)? 128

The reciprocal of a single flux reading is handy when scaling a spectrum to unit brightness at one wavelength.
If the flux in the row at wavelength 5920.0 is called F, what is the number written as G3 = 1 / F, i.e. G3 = 0.0247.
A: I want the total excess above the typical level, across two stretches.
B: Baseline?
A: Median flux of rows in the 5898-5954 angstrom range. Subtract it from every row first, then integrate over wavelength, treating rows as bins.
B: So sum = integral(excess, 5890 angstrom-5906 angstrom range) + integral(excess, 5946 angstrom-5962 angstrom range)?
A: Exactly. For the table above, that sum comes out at -45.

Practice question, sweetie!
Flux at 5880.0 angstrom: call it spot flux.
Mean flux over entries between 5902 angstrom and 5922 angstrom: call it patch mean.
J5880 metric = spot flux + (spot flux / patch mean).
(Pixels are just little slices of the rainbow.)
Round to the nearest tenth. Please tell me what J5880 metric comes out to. 42.1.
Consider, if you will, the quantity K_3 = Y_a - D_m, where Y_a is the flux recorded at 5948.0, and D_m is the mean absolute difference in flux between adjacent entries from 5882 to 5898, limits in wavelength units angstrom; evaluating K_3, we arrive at 38.2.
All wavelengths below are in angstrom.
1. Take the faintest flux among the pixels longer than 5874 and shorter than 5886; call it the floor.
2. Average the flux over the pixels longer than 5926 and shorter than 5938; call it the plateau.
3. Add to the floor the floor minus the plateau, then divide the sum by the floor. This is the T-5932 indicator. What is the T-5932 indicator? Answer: 1.006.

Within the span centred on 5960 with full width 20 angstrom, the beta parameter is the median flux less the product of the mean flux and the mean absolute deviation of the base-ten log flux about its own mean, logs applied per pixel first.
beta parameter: 40.3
